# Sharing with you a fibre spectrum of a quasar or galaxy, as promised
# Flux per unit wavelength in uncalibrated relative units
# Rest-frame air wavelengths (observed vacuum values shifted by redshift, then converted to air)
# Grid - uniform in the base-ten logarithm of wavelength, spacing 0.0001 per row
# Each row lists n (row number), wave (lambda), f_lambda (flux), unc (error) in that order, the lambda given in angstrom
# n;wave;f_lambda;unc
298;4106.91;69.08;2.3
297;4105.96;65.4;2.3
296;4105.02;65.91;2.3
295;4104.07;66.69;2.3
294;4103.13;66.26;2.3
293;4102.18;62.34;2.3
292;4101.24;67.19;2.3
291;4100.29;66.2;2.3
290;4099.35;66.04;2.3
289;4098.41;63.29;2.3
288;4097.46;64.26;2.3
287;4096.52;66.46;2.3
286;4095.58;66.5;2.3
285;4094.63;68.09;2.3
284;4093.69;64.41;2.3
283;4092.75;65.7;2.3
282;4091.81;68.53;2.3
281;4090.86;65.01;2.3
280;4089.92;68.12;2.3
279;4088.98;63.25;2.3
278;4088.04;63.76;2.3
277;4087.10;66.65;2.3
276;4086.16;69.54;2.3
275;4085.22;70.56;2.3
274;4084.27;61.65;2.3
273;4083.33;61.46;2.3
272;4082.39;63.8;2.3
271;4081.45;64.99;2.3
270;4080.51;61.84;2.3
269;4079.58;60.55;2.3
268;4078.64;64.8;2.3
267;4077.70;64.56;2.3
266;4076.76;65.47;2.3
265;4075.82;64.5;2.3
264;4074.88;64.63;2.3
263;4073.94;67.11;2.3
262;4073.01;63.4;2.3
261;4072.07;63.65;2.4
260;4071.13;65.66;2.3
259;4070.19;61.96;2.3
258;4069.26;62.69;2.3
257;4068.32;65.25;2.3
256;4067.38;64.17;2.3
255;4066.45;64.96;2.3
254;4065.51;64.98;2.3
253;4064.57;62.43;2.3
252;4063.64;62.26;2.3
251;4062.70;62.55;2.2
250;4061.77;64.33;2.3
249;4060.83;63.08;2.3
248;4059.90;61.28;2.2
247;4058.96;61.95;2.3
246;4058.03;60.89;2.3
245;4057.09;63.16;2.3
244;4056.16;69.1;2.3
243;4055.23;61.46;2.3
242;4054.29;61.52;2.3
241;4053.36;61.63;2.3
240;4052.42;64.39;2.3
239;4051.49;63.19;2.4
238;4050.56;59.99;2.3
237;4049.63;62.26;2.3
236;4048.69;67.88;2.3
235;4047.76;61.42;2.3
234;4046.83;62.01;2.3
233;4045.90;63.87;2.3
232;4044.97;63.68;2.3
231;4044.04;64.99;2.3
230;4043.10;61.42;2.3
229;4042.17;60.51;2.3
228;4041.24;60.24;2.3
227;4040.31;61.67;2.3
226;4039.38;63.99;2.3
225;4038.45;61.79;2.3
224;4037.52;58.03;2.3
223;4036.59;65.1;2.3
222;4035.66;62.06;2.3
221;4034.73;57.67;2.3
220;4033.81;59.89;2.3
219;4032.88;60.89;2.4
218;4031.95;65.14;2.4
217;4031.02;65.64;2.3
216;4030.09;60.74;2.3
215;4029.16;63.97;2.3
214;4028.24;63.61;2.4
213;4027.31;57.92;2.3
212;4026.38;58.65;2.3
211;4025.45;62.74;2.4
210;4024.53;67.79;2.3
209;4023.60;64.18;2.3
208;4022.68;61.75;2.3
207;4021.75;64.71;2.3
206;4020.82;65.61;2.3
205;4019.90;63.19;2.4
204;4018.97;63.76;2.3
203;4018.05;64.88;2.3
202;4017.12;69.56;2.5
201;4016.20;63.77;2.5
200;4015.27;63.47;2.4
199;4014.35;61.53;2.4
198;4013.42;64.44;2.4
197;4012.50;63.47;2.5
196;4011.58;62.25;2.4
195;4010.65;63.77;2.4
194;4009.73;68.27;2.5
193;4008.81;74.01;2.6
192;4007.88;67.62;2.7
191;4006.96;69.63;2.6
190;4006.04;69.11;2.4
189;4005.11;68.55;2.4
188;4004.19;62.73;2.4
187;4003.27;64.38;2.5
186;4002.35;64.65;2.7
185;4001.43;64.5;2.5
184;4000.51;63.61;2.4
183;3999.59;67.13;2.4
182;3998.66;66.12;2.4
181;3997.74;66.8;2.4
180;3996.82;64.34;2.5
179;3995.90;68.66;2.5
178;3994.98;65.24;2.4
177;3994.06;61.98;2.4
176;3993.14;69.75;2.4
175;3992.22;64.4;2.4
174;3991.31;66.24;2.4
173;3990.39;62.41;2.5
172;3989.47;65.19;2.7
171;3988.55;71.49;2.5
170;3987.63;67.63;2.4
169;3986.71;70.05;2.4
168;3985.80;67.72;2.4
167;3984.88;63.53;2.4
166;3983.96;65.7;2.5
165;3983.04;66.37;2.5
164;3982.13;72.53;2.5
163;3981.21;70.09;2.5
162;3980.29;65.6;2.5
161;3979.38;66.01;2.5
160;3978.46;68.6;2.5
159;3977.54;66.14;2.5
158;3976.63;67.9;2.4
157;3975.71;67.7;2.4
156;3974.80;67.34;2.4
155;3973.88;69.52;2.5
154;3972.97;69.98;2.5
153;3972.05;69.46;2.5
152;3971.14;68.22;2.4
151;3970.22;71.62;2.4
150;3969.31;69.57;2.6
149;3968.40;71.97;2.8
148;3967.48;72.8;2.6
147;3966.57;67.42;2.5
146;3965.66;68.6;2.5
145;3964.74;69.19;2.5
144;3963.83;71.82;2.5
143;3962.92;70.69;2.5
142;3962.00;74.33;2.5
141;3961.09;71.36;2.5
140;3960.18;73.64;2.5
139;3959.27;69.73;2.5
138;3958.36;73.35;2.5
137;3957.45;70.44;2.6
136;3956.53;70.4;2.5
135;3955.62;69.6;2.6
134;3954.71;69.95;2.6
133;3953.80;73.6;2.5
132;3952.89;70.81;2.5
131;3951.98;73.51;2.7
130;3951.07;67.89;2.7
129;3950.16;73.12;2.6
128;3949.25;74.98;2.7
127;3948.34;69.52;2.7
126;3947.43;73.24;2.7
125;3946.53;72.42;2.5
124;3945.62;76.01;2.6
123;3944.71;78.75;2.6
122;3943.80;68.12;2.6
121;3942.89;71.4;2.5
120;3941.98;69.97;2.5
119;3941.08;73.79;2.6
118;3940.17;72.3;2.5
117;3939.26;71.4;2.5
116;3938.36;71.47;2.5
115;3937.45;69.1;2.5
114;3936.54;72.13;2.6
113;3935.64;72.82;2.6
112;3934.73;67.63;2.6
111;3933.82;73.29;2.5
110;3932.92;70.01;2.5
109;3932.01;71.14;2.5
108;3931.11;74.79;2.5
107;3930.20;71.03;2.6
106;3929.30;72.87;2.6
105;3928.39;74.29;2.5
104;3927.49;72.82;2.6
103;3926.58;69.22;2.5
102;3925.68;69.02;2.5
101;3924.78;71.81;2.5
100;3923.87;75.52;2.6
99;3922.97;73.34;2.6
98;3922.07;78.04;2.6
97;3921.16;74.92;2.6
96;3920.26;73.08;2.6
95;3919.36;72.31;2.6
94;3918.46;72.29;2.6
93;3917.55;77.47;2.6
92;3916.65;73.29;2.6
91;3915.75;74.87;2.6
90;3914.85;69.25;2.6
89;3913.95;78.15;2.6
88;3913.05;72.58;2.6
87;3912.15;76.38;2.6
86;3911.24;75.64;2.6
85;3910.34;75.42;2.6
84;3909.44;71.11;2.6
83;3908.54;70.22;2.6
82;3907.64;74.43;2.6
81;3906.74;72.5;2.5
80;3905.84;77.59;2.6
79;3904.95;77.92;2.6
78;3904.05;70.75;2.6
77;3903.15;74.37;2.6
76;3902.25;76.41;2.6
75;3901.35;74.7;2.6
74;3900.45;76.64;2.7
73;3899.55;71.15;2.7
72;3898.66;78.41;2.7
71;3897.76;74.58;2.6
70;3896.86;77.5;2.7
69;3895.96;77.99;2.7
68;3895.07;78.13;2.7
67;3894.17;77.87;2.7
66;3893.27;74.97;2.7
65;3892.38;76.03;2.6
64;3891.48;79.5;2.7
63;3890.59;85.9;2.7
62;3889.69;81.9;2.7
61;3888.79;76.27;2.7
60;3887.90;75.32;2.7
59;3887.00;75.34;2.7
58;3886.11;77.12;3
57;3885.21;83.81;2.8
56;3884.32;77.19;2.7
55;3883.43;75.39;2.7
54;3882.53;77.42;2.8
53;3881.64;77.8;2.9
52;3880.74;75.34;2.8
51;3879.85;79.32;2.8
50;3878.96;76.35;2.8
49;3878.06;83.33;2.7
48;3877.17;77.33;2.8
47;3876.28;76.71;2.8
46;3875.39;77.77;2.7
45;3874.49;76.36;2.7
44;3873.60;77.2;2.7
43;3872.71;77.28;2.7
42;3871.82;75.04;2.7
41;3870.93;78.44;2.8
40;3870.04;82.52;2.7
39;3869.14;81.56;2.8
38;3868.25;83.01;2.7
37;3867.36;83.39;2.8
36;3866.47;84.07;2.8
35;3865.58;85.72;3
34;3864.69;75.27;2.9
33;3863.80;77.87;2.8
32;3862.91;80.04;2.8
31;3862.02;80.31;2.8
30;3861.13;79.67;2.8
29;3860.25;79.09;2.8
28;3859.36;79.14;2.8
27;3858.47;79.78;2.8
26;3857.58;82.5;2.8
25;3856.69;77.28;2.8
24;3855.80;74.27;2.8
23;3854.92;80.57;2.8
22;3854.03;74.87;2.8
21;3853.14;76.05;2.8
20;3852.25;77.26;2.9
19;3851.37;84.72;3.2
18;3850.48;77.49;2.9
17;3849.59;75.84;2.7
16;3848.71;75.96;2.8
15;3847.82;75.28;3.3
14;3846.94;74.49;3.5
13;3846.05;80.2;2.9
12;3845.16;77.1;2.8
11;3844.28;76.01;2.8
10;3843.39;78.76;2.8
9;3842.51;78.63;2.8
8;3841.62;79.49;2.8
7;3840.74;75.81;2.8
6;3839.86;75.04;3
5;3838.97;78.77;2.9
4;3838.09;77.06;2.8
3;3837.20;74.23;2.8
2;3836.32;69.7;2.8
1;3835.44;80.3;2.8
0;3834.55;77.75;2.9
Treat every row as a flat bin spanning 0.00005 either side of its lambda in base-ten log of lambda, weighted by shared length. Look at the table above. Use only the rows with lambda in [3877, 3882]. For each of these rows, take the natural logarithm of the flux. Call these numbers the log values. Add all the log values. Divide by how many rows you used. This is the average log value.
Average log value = 4.36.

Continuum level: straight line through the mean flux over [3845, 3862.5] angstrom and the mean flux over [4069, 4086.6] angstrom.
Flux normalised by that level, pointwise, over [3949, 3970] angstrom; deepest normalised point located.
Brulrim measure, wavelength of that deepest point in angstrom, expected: 3951.07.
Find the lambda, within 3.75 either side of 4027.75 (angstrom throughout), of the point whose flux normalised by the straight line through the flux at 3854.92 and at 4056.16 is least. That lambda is 4027.31 angstrom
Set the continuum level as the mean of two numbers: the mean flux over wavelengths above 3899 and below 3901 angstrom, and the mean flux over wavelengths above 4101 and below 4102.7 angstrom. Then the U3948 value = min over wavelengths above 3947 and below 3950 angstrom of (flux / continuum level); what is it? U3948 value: 1.00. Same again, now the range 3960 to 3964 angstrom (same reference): 1.02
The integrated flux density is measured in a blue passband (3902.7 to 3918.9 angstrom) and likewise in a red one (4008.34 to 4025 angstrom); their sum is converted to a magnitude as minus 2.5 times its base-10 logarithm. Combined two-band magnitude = -8.40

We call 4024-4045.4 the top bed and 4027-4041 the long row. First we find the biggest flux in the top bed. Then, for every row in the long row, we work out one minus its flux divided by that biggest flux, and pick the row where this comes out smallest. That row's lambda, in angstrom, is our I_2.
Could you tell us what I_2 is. 4031.02 angstrom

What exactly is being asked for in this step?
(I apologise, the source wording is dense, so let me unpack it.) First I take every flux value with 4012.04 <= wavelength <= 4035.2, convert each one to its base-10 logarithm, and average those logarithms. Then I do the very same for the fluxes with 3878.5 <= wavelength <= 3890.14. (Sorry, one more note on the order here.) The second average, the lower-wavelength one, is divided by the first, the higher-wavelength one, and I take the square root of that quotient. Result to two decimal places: 1.02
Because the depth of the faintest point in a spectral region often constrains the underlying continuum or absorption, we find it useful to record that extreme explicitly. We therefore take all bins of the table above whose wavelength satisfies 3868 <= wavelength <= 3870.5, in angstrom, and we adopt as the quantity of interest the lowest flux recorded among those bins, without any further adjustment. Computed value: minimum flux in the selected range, 81.56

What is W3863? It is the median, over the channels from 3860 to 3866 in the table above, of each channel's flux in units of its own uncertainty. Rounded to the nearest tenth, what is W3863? 28.5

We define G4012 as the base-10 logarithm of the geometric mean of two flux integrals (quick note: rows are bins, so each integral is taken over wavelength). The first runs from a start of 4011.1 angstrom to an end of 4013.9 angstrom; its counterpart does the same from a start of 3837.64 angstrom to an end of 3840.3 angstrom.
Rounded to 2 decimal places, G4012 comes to 2.28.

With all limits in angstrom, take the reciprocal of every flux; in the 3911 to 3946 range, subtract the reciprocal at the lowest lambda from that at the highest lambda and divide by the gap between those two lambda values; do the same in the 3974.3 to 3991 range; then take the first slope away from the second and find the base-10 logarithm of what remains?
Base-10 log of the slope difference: -4.1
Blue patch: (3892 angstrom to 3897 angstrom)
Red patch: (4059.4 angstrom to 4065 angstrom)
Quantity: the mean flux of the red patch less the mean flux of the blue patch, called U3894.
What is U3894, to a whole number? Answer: -14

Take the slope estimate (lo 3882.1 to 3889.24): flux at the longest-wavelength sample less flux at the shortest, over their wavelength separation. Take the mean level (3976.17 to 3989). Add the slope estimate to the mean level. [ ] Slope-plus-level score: 67.6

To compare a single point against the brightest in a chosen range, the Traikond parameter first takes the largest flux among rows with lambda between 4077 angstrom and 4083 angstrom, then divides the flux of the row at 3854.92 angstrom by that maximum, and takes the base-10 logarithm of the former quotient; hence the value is 0.09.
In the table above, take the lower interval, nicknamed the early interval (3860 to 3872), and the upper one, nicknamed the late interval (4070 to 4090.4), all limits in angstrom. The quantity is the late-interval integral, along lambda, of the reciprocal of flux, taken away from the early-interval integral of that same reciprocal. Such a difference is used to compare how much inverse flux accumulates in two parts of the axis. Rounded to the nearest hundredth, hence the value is -0.17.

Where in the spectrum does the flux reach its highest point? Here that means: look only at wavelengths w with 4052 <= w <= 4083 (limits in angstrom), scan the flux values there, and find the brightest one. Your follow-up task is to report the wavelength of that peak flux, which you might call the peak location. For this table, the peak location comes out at 4056.16 angstrom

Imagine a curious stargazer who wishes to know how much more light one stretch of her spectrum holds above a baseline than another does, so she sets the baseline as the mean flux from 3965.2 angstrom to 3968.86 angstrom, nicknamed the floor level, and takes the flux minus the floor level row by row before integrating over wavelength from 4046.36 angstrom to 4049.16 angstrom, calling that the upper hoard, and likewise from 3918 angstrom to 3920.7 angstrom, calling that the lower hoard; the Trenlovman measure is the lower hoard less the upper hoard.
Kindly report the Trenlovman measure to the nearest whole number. 24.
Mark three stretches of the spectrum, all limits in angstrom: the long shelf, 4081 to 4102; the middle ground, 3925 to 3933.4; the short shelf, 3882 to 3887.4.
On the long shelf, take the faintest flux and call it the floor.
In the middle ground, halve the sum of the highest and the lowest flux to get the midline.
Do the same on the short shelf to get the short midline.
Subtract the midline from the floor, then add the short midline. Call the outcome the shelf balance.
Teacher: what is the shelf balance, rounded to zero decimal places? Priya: 69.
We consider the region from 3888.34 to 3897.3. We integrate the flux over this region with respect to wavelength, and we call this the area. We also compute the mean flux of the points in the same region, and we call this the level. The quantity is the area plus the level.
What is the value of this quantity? 783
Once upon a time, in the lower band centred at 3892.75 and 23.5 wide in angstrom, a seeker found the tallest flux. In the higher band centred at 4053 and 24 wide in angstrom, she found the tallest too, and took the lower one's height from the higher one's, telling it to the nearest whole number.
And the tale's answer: -17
